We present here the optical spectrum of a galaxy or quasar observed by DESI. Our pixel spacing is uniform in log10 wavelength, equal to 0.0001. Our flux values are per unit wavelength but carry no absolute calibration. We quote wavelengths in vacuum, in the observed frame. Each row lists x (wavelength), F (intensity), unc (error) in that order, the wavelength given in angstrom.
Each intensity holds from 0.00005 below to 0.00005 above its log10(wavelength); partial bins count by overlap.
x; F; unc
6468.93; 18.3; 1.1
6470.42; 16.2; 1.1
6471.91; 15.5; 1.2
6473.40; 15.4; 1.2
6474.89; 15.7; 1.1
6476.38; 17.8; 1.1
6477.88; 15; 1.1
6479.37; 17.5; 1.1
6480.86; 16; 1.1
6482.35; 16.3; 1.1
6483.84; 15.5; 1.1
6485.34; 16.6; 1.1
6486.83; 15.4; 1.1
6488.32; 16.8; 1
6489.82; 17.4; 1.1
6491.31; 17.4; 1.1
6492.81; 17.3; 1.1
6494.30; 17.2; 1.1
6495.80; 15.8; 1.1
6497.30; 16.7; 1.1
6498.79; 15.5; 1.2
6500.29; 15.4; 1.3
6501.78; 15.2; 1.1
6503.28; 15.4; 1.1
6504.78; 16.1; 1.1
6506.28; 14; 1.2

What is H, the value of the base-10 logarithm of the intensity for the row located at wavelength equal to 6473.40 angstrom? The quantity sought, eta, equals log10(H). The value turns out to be 0.0746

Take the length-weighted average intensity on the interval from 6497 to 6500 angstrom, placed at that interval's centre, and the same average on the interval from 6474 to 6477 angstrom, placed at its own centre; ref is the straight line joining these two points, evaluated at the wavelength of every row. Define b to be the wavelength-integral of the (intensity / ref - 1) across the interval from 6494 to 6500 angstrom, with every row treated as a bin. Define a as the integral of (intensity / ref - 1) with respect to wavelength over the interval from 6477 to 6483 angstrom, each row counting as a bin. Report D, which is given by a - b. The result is -0.17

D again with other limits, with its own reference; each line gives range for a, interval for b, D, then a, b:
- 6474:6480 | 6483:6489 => 0.04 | -0.05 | -0.09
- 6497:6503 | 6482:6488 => 0.03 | -0.10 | -0.13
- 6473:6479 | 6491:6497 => -0.49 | -0.19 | 0.30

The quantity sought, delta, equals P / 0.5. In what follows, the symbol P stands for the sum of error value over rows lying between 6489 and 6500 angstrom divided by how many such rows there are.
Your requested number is 2.23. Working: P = 1.11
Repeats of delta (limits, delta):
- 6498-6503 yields 2.40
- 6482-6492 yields 2.17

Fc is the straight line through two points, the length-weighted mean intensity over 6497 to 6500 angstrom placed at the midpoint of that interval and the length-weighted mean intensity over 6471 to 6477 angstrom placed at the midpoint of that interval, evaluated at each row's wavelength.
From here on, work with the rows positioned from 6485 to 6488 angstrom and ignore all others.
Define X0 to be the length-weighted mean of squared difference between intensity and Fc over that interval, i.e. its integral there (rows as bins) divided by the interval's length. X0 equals 0.4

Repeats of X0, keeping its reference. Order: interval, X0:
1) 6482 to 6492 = 0.9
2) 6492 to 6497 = 1.1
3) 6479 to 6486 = 0.5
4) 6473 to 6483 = 1.0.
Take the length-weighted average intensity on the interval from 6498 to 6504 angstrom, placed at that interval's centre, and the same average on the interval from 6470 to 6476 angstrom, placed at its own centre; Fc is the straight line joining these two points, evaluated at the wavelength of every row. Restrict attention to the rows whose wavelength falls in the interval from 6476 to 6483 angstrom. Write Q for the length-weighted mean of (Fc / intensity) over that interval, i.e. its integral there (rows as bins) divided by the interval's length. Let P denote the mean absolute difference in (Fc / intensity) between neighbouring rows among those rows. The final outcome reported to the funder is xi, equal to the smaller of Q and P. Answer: 0.10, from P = 0.10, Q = 0.958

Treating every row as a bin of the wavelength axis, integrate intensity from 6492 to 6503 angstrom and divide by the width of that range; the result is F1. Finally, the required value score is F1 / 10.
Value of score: 1.61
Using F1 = 16.1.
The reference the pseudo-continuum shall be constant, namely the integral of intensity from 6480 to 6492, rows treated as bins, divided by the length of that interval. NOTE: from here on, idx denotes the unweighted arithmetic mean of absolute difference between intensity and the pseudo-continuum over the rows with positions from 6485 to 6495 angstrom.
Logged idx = 0.73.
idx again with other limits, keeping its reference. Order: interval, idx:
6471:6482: 1.00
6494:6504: 0.85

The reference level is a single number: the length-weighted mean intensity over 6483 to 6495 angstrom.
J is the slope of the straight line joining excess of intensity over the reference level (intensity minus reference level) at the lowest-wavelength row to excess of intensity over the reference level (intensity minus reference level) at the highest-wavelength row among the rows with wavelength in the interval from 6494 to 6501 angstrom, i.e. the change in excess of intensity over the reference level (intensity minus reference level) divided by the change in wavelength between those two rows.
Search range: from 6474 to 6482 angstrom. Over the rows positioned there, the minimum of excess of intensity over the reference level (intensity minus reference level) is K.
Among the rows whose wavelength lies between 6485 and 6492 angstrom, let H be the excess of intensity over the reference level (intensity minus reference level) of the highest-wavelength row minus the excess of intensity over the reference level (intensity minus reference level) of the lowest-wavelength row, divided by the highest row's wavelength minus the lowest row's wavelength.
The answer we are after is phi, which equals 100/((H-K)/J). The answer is -16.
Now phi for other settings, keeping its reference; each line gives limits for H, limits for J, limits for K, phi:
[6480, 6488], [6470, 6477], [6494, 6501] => 22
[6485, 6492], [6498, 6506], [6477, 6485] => 5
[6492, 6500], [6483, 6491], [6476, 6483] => 23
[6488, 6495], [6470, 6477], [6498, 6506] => 17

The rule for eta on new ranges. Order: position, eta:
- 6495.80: 0.0787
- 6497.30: 0.0873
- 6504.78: 0.0816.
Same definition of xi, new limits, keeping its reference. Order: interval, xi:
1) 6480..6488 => 0.05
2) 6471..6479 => 0.08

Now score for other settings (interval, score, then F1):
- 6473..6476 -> 1.59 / 15.9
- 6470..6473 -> 1.58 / 15.8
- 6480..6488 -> 1.60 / 16.0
